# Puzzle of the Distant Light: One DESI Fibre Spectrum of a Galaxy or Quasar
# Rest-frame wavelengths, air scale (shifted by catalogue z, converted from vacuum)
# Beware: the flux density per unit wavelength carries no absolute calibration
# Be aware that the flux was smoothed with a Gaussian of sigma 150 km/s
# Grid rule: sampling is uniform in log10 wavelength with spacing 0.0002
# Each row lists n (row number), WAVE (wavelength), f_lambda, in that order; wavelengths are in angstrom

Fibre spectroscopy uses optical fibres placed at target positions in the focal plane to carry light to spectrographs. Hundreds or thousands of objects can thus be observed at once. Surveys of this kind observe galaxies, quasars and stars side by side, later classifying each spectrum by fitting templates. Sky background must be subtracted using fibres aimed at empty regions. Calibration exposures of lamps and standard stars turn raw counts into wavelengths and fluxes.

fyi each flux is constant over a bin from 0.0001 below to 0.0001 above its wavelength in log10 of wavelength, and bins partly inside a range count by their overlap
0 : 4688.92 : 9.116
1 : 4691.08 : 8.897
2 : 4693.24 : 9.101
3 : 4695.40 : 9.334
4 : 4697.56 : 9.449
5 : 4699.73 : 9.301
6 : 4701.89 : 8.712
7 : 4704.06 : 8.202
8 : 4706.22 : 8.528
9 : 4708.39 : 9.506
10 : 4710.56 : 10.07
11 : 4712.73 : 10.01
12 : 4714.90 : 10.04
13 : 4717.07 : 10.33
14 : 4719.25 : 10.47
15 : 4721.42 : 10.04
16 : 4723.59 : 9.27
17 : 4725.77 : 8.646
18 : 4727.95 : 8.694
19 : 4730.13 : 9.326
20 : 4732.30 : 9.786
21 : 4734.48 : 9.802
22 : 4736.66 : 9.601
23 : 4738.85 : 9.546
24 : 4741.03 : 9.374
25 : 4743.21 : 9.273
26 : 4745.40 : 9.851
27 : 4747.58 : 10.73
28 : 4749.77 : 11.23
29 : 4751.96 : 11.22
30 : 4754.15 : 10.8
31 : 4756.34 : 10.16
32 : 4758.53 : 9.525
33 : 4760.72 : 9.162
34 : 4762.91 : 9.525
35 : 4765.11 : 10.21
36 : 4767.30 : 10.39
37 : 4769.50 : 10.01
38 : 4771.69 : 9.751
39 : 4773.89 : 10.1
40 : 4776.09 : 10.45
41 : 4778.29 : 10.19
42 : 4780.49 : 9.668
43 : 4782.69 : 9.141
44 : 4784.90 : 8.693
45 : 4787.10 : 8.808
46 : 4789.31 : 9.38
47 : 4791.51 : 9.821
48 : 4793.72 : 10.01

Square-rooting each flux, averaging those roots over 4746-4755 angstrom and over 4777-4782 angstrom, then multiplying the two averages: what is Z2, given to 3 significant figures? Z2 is 10.4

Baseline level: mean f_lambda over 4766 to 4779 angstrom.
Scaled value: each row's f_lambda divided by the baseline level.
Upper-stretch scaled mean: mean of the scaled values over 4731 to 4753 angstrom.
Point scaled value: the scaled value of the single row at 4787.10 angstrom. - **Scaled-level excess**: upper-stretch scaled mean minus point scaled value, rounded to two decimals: 0.12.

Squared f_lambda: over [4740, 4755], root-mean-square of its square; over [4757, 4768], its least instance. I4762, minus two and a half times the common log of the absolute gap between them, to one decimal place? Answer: -3.5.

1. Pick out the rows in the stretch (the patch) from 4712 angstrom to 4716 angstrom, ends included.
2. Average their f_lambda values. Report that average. 10.0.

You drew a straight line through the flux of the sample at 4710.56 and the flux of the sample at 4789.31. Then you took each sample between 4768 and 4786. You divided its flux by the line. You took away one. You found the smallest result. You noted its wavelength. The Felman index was 4784.90 angstrom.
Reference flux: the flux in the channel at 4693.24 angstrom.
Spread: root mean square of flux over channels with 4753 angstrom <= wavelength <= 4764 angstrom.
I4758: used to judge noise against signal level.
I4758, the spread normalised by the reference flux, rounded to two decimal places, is 1.08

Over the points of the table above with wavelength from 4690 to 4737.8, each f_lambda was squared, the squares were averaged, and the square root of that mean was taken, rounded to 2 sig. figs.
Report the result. 9.4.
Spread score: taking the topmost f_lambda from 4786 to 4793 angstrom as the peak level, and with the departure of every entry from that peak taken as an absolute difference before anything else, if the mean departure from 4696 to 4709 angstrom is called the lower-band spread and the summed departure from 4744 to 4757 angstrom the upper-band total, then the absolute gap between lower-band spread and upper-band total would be 4.19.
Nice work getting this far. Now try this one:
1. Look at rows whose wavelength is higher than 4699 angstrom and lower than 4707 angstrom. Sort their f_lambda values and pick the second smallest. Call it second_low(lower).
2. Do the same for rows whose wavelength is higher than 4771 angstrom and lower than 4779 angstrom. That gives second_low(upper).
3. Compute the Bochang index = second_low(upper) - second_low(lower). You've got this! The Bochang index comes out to 1.6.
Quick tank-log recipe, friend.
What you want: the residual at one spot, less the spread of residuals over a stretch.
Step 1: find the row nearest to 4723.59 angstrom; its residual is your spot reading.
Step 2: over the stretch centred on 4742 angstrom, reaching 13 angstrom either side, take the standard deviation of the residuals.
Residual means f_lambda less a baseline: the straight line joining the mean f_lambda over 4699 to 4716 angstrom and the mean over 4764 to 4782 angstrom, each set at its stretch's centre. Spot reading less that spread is -0.9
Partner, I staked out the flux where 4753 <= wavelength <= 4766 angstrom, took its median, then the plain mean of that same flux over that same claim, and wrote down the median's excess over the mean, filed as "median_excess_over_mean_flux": -0.05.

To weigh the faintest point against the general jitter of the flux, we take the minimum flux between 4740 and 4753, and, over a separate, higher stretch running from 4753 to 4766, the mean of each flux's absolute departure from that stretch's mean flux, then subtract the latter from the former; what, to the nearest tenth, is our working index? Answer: 8.8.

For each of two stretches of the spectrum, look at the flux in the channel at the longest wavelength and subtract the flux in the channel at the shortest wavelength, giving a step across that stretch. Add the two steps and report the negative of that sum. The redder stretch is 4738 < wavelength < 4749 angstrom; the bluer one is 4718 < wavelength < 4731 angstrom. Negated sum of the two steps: 0.0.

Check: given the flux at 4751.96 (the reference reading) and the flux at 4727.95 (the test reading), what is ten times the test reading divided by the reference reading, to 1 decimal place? 7.7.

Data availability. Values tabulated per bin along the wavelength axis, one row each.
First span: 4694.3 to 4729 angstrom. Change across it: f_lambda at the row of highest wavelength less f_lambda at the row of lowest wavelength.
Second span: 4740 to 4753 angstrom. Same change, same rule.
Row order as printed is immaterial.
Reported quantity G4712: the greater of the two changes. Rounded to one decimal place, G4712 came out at 1.8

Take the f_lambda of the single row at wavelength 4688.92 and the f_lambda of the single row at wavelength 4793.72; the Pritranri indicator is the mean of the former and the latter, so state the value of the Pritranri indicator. 9.6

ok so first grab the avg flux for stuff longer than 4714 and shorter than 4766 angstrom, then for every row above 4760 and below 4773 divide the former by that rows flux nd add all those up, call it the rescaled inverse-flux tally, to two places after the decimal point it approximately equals 6.02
